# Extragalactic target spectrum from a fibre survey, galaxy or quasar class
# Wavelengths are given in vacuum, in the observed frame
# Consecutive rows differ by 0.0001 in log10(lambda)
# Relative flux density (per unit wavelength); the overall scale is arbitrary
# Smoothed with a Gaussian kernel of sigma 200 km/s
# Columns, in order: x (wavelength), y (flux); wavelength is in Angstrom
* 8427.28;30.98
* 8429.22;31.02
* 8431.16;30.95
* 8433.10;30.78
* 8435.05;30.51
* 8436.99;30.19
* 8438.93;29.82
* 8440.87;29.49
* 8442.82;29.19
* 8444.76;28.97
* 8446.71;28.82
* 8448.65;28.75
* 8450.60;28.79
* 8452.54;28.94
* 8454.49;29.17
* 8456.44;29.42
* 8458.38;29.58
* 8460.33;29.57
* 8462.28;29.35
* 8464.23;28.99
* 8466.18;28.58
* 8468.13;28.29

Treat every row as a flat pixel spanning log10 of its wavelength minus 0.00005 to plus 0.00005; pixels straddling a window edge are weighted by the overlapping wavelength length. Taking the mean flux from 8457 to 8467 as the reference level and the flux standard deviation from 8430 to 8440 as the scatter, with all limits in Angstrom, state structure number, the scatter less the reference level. -28.8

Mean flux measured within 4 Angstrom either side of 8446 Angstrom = 28.9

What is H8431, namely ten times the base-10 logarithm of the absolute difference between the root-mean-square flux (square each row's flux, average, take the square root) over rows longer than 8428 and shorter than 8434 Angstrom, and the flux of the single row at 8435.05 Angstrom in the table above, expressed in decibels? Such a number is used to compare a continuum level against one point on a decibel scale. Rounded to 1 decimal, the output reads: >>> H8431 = -3.9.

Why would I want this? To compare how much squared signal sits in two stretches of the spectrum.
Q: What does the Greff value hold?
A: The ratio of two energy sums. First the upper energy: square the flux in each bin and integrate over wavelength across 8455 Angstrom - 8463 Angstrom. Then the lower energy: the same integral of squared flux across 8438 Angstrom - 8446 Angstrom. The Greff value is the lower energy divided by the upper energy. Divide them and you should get 0.99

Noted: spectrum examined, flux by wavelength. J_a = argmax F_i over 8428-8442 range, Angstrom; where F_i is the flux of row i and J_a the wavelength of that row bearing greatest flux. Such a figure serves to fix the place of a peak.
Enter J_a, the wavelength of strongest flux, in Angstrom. 8429.22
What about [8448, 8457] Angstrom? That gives 8456.44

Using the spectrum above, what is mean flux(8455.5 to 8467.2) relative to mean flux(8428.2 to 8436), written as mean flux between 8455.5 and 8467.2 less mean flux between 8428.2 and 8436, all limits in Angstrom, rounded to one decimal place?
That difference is -1.6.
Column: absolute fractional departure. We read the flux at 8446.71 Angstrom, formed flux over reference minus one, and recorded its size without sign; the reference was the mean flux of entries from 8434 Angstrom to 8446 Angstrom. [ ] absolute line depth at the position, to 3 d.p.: 0.029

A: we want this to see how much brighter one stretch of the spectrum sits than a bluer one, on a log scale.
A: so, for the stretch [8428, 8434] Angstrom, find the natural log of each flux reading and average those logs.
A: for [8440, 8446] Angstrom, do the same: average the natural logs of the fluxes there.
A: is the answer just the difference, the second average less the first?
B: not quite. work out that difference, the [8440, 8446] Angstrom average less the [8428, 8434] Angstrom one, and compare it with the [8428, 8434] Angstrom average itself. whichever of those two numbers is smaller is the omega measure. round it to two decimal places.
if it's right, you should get -0.06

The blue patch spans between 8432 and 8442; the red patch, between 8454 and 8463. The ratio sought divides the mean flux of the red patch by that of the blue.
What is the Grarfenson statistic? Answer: 0.98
